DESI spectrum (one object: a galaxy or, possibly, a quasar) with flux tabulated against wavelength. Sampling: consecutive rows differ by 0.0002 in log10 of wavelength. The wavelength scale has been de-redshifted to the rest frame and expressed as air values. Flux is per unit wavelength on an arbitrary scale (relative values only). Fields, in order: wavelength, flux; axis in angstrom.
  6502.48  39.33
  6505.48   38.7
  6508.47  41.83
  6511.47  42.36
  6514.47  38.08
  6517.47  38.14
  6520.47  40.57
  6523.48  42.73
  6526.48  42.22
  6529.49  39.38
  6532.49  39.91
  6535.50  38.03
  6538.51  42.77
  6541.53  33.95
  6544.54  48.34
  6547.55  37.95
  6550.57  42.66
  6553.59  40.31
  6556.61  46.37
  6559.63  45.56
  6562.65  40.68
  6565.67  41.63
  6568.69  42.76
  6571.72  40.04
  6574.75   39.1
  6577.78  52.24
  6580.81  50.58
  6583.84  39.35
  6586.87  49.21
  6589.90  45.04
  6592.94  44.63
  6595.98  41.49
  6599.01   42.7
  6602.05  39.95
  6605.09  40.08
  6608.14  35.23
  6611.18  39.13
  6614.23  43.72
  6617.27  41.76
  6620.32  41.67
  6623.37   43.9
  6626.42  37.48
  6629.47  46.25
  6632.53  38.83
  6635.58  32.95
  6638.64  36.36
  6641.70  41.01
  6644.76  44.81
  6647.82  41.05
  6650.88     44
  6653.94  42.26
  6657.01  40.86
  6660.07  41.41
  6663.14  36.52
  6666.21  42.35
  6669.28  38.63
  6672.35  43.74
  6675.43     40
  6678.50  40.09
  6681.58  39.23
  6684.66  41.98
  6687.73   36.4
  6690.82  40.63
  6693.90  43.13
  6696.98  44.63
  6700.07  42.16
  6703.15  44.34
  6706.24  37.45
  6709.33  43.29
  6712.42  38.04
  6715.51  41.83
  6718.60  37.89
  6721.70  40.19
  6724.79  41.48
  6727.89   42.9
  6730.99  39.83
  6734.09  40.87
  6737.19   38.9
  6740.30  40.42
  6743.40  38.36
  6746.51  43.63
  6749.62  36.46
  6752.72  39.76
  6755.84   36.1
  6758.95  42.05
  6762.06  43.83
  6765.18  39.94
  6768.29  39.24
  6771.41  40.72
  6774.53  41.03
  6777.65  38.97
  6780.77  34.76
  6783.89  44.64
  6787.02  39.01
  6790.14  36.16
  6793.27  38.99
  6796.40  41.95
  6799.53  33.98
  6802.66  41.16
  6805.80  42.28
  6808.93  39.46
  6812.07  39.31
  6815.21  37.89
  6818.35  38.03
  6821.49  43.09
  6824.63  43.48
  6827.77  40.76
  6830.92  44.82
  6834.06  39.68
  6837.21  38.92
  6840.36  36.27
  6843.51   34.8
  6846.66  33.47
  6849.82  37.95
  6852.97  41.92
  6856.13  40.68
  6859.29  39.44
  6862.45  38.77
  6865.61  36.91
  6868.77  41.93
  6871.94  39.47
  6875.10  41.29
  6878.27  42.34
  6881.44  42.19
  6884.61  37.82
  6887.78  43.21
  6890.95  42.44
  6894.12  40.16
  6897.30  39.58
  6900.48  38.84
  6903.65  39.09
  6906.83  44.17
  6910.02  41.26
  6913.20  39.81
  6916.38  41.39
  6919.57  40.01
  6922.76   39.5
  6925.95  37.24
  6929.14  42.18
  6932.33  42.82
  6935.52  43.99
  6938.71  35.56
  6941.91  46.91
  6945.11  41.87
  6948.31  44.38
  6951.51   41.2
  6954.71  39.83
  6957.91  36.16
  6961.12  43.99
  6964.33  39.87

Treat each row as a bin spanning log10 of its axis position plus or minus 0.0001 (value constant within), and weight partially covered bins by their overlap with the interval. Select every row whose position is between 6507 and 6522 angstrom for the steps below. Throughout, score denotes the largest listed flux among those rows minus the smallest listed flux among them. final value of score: 4.3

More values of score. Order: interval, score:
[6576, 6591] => 12.9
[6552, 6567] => 6.1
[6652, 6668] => 5.8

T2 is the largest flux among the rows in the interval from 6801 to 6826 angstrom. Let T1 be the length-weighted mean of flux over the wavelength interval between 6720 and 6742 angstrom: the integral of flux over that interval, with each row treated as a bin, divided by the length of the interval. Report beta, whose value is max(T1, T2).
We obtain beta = 43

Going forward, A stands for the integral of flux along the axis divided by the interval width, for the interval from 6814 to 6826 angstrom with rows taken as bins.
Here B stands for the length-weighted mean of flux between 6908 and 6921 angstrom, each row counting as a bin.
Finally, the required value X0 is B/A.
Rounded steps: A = 40.7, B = 40.7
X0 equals 1.00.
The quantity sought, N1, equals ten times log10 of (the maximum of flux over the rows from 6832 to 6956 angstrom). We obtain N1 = 16.7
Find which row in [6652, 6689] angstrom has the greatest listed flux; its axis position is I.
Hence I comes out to 6672.35 angstrom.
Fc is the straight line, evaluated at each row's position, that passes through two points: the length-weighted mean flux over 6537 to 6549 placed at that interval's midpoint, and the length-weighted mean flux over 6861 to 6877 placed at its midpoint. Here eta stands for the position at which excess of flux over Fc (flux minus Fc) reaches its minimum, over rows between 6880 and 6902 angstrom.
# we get 6884.61 angstrom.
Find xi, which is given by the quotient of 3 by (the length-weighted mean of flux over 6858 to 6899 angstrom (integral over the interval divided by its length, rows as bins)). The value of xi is 0.0742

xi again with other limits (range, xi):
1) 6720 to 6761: 0.0748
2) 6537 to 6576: 0.0719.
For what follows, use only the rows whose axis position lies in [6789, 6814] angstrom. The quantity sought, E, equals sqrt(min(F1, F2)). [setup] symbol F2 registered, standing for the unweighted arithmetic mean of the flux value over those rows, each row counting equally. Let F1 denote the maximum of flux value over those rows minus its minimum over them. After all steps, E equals 2.88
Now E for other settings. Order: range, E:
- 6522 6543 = 2.97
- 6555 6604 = 3.62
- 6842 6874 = 2.91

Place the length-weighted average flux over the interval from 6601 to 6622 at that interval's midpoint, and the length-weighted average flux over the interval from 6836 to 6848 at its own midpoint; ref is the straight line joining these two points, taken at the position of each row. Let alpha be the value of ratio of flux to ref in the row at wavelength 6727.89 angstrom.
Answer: 1.13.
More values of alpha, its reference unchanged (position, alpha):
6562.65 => 0.99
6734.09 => 1.08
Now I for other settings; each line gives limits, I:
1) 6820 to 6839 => 6830.92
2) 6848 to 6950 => 6941.91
